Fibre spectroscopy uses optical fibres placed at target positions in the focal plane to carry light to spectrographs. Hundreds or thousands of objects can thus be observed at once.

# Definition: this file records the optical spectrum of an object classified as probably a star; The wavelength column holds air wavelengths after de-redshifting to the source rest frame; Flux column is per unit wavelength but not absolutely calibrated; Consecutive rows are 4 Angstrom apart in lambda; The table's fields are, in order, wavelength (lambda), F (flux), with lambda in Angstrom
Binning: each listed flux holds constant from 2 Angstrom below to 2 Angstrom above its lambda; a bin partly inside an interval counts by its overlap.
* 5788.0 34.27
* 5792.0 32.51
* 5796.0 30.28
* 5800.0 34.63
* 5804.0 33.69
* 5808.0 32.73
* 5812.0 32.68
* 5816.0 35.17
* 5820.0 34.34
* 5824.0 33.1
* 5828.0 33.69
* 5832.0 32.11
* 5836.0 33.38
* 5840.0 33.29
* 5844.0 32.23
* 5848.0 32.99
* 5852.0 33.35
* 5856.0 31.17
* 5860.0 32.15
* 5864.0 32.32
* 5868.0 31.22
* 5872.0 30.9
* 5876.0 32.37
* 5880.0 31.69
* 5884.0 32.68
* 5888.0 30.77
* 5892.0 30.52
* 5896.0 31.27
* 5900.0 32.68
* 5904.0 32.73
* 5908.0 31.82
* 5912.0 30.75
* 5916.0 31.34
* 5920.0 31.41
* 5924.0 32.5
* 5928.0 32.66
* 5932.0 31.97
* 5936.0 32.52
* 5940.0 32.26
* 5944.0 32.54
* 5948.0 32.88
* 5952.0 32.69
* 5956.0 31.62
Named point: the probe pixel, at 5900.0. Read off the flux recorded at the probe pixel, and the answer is 32.68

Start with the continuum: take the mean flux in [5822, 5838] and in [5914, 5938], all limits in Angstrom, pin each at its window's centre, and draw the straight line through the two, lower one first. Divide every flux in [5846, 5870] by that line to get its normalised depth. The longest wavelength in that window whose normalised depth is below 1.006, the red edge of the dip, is 5868.0 Angstrom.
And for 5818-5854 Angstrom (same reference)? 5848.0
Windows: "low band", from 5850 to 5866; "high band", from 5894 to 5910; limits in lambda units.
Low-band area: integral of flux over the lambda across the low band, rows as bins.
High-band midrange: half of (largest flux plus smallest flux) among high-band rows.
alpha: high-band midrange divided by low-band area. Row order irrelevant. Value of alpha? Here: 0.0620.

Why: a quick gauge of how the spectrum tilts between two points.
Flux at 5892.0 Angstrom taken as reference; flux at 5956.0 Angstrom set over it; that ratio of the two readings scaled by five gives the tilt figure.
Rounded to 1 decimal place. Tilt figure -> 5.2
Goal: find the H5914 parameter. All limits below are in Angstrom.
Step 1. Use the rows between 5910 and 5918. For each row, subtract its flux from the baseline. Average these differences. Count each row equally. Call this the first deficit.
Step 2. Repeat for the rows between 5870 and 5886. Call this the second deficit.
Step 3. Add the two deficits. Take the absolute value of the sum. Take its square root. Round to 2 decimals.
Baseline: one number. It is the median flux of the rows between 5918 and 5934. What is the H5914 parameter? 1.23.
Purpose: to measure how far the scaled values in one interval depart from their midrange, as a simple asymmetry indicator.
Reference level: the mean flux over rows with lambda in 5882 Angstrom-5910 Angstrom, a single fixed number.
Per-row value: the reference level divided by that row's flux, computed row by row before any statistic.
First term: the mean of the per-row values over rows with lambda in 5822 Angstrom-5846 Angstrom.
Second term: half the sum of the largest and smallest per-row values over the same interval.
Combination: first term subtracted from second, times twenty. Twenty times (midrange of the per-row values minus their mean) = 0.044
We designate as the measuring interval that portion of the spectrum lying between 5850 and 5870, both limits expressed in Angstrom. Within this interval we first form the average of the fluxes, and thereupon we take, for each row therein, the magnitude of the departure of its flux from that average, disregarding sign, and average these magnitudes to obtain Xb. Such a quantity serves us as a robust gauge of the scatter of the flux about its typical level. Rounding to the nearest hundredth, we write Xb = 0.68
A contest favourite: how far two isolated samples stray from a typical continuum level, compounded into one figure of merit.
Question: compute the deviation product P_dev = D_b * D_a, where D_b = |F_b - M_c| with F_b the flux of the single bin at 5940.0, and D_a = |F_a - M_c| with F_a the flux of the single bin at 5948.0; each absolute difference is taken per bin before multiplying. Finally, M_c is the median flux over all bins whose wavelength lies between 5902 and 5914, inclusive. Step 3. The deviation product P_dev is 0.47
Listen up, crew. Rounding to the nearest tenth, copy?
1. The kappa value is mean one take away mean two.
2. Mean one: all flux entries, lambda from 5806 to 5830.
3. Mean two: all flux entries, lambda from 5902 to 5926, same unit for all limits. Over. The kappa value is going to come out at 1.9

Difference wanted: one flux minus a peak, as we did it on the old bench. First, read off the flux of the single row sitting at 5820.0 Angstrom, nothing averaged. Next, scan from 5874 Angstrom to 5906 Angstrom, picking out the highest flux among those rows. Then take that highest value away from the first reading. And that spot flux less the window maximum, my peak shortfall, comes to 1.6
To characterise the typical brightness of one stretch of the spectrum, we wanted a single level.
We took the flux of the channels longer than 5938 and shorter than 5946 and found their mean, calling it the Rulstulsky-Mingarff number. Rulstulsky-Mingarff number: 32.4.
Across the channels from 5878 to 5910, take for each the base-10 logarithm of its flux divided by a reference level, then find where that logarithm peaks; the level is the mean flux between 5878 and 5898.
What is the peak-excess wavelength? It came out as 5904.0 Angstrom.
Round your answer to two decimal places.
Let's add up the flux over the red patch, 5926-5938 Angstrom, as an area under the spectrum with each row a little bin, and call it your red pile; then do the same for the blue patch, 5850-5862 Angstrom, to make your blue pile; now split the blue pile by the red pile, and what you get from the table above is 1.00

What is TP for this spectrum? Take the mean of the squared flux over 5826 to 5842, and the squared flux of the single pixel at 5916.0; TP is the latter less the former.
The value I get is -115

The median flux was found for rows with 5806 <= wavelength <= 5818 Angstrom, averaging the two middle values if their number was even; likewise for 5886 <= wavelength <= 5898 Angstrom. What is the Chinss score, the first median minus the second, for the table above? 2.0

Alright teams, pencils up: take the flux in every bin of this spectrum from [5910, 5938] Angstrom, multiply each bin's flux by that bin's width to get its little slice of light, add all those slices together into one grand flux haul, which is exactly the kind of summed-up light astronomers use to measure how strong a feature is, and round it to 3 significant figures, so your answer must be 893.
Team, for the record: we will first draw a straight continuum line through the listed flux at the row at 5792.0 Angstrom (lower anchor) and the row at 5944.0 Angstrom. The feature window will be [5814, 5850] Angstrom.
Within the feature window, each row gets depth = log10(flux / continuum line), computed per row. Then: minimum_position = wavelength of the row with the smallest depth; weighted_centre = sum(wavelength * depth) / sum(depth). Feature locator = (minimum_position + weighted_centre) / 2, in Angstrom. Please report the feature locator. 5828.1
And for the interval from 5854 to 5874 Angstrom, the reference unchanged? 5868.6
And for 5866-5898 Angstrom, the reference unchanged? 5887.6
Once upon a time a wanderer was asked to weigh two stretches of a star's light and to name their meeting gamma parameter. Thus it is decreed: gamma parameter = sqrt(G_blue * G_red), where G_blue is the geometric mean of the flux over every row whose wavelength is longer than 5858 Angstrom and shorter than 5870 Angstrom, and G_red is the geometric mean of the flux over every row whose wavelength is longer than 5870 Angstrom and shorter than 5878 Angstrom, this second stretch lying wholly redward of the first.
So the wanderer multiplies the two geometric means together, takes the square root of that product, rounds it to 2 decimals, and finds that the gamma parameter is 31.76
